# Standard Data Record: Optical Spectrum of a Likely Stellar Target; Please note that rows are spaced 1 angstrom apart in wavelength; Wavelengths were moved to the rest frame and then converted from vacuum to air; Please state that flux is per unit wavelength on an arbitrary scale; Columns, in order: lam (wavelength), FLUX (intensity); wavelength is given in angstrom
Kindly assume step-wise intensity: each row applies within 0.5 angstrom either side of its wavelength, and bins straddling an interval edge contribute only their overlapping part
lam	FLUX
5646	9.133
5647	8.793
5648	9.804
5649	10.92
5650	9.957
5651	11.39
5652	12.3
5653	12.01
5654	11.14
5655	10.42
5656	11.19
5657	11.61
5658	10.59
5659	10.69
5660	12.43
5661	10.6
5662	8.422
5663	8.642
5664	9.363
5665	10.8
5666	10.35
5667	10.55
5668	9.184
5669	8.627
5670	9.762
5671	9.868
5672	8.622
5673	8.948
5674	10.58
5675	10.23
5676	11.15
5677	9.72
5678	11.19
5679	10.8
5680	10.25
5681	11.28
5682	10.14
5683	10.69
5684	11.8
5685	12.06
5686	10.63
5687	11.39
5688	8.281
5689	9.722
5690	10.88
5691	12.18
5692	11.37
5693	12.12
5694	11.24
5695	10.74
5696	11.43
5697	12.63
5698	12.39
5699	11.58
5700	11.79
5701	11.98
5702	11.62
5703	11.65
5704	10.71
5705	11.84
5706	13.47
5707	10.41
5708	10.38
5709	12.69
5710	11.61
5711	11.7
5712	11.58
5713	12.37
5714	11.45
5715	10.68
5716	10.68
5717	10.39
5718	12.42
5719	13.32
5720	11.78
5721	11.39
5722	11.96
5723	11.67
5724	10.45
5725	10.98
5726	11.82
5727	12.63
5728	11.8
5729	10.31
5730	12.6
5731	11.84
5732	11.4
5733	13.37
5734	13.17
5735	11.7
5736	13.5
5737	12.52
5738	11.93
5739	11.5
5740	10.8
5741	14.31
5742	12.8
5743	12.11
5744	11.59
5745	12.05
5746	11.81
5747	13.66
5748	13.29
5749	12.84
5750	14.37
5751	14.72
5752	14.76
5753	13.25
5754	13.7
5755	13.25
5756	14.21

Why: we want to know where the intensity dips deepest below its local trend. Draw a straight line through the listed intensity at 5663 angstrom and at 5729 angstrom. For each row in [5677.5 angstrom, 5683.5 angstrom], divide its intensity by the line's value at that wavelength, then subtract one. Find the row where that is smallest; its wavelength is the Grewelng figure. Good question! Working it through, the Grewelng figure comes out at 5682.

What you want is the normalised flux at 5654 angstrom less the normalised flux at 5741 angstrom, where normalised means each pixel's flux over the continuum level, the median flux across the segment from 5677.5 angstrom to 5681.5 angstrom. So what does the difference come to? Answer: -0.29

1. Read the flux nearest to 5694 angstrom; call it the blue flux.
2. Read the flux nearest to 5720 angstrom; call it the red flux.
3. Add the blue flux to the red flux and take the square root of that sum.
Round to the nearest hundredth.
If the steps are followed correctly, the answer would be 4.80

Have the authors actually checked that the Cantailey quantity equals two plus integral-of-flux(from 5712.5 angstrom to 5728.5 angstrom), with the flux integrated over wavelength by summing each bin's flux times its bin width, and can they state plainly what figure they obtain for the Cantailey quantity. 188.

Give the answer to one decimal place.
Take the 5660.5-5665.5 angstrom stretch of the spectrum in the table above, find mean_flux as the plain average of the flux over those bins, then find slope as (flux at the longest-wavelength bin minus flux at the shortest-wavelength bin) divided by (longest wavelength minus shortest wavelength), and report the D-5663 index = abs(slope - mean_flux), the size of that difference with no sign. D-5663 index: 9.5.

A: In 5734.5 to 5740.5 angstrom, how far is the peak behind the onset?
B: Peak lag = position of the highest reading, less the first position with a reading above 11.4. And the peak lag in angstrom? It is 1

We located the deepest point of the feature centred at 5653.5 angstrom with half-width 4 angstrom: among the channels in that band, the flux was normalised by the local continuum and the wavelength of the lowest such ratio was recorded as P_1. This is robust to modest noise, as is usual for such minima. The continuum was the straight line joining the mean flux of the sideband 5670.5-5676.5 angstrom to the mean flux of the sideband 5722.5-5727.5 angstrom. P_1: 5650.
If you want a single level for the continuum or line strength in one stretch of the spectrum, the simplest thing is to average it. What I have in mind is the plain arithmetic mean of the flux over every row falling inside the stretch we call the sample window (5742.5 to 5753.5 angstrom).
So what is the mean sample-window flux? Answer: 13.1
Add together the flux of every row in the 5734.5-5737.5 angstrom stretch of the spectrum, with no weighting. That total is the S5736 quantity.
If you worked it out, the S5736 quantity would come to 37.7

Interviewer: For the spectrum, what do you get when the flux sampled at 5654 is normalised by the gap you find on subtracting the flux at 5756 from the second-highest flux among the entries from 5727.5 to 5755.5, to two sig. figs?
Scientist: 22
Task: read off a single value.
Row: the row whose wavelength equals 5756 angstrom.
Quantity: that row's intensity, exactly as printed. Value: 14.21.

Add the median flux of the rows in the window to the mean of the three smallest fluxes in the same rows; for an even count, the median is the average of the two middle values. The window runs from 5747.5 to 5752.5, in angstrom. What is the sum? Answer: 27.9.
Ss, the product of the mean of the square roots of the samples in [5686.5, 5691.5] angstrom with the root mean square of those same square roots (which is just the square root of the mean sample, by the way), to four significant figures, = 10.47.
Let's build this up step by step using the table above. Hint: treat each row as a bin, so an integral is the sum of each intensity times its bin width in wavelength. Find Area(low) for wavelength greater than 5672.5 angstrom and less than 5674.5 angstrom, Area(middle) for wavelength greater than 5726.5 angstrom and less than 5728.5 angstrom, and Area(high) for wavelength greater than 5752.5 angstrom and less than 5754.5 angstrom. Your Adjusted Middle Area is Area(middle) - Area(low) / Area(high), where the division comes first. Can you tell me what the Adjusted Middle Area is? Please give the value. 23.7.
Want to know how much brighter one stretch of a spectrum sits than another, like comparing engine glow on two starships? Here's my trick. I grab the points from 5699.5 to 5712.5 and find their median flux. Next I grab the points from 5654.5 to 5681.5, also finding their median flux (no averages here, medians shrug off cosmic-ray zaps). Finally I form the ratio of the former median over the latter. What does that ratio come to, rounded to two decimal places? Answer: 1.12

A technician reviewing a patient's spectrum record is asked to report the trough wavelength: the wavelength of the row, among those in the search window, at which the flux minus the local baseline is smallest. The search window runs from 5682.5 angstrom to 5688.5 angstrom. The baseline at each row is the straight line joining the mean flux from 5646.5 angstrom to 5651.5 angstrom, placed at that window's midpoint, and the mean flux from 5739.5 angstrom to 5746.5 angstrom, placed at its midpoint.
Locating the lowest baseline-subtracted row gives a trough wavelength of 5688 angstrom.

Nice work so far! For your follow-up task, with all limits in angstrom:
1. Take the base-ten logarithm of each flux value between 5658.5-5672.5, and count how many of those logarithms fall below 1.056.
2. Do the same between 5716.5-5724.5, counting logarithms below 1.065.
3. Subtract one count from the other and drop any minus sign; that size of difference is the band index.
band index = 10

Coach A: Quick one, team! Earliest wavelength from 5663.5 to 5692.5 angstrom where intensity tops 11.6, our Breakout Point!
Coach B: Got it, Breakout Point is 5684 angstrom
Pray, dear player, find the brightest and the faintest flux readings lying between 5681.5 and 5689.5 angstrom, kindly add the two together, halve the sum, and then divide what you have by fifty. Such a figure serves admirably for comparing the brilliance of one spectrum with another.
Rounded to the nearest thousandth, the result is 0.203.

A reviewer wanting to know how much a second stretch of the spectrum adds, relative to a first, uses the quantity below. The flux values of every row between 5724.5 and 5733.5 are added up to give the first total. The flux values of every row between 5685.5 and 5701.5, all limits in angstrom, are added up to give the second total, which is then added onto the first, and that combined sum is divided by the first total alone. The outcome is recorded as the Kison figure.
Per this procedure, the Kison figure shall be 2.7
